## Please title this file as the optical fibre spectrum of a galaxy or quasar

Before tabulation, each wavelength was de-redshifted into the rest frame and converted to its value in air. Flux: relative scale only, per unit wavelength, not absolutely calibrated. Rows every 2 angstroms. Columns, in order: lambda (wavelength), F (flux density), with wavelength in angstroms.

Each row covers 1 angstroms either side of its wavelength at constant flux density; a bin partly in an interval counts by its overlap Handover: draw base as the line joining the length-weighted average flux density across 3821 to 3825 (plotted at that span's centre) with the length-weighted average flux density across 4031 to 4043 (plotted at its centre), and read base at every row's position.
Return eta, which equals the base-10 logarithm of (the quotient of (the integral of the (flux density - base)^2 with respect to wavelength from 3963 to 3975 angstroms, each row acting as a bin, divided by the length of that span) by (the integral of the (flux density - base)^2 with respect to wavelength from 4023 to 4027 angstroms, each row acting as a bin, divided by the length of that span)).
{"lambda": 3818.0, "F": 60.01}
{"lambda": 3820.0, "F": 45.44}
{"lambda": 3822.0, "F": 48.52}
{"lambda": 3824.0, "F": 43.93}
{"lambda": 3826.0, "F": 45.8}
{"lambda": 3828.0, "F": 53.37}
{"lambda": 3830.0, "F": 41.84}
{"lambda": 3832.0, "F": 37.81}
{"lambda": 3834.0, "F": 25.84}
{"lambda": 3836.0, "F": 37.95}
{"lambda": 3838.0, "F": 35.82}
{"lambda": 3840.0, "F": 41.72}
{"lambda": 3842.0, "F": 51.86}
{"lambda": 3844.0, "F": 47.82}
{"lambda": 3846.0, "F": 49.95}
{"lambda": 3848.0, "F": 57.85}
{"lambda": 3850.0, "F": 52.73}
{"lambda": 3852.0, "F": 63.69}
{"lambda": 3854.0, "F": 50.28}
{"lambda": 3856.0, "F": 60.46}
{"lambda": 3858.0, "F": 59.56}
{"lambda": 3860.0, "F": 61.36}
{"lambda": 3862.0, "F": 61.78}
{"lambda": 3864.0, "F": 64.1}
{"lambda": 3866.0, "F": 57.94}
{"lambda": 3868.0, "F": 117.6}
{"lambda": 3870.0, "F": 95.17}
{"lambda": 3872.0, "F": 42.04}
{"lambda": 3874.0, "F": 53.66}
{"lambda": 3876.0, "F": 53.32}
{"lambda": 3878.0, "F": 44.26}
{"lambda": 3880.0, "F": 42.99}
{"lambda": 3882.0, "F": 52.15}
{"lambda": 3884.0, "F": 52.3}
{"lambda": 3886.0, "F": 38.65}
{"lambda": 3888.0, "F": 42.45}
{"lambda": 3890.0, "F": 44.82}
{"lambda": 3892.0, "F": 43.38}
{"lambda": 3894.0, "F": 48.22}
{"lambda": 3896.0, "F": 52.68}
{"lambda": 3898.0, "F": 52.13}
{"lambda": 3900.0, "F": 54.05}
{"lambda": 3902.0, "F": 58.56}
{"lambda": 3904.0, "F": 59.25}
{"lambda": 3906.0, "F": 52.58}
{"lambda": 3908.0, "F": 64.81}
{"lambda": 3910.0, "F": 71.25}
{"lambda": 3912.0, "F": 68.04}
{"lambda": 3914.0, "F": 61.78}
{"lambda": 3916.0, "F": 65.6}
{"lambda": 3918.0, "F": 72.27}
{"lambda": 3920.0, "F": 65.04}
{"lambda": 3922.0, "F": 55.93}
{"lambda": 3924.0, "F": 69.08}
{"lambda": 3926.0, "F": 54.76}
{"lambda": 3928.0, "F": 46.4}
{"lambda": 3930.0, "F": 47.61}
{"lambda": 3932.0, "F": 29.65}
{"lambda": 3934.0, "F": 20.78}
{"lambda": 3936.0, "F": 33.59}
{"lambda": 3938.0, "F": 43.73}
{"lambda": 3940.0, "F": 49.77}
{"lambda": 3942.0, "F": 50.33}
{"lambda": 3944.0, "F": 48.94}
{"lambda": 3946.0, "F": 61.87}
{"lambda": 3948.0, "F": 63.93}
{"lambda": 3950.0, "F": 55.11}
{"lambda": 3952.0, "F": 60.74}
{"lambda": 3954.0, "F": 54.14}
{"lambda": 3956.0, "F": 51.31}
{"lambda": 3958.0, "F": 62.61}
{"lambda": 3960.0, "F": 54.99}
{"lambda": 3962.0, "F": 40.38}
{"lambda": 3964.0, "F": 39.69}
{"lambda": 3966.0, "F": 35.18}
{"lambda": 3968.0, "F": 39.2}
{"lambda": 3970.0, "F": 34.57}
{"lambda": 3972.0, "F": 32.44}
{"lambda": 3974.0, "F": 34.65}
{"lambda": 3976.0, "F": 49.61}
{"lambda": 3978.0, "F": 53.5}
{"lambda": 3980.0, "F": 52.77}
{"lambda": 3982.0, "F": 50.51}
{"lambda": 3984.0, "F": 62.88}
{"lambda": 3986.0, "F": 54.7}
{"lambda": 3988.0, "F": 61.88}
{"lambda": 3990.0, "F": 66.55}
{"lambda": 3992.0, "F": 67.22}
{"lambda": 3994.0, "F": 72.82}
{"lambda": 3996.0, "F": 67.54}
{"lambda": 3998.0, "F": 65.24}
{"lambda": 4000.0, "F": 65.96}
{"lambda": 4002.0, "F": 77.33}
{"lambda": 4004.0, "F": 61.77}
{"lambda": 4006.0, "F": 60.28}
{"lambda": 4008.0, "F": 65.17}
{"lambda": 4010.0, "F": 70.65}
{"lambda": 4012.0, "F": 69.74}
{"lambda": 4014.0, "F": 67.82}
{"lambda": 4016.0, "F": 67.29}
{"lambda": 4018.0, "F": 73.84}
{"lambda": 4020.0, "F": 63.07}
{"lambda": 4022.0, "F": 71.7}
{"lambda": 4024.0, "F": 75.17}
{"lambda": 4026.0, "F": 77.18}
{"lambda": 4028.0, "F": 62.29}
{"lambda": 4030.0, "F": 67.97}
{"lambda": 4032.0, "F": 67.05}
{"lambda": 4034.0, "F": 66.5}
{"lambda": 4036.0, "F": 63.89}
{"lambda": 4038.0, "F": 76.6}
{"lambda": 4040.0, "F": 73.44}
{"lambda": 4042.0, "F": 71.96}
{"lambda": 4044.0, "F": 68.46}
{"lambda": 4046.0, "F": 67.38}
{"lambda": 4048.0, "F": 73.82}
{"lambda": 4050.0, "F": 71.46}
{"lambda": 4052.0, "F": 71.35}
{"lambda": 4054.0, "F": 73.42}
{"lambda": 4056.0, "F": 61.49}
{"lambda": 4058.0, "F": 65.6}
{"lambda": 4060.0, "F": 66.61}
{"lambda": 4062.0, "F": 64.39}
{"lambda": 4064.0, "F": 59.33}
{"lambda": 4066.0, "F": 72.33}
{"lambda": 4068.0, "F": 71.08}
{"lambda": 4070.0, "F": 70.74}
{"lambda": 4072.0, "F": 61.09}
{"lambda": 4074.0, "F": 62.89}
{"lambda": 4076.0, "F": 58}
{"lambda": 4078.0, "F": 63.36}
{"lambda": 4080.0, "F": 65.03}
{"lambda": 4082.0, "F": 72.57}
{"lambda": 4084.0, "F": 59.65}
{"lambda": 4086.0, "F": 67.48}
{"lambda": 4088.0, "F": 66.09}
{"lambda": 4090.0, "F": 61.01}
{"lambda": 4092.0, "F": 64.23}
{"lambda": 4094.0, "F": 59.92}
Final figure 1.1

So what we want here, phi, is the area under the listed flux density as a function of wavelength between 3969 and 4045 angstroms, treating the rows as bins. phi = 4824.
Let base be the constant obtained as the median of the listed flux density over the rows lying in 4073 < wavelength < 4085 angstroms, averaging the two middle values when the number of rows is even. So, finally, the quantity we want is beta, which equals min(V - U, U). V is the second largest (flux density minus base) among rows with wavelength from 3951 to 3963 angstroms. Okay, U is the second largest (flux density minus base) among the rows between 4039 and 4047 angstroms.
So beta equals -11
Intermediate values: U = 8.8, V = -2.4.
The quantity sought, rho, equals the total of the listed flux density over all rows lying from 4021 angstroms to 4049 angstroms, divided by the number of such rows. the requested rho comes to 70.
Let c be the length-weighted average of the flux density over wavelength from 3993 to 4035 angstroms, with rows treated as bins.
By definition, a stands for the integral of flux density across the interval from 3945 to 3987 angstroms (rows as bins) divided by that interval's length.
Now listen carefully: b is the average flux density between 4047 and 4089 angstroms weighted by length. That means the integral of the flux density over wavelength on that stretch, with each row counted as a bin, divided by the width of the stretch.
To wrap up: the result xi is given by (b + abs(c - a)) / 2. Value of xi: 42.6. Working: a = 50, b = 66.6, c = 68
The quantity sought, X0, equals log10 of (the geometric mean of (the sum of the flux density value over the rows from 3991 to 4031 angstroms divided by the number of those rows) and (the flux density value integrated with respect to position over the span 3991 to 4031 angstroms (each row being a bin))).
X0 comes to 2.64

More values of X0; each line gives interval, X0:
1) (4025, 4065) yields 2.64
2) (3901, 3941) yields 2.54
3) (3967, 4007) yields 2.55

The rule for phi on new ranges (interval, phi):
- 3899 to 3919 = 1256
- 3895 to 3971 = 4005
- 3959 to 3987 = 1270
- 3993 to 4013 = 1353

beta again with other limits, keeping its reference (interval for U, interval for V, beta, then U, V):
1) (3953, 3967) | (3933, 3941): -11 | -8.1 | -19.4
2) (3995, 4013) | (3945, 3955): -9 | 7.5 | -1.3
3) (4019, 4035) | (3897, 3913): -7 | 12.0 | 4.9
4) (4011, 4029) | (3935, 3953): -13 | 12.0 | -1.3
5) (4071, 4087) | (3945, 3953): -6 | 4.4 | -1.3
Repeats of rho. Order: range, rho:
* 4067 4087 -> 65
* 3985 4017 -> 66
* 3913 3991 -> 51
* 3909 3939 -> 54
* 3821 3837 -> 42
